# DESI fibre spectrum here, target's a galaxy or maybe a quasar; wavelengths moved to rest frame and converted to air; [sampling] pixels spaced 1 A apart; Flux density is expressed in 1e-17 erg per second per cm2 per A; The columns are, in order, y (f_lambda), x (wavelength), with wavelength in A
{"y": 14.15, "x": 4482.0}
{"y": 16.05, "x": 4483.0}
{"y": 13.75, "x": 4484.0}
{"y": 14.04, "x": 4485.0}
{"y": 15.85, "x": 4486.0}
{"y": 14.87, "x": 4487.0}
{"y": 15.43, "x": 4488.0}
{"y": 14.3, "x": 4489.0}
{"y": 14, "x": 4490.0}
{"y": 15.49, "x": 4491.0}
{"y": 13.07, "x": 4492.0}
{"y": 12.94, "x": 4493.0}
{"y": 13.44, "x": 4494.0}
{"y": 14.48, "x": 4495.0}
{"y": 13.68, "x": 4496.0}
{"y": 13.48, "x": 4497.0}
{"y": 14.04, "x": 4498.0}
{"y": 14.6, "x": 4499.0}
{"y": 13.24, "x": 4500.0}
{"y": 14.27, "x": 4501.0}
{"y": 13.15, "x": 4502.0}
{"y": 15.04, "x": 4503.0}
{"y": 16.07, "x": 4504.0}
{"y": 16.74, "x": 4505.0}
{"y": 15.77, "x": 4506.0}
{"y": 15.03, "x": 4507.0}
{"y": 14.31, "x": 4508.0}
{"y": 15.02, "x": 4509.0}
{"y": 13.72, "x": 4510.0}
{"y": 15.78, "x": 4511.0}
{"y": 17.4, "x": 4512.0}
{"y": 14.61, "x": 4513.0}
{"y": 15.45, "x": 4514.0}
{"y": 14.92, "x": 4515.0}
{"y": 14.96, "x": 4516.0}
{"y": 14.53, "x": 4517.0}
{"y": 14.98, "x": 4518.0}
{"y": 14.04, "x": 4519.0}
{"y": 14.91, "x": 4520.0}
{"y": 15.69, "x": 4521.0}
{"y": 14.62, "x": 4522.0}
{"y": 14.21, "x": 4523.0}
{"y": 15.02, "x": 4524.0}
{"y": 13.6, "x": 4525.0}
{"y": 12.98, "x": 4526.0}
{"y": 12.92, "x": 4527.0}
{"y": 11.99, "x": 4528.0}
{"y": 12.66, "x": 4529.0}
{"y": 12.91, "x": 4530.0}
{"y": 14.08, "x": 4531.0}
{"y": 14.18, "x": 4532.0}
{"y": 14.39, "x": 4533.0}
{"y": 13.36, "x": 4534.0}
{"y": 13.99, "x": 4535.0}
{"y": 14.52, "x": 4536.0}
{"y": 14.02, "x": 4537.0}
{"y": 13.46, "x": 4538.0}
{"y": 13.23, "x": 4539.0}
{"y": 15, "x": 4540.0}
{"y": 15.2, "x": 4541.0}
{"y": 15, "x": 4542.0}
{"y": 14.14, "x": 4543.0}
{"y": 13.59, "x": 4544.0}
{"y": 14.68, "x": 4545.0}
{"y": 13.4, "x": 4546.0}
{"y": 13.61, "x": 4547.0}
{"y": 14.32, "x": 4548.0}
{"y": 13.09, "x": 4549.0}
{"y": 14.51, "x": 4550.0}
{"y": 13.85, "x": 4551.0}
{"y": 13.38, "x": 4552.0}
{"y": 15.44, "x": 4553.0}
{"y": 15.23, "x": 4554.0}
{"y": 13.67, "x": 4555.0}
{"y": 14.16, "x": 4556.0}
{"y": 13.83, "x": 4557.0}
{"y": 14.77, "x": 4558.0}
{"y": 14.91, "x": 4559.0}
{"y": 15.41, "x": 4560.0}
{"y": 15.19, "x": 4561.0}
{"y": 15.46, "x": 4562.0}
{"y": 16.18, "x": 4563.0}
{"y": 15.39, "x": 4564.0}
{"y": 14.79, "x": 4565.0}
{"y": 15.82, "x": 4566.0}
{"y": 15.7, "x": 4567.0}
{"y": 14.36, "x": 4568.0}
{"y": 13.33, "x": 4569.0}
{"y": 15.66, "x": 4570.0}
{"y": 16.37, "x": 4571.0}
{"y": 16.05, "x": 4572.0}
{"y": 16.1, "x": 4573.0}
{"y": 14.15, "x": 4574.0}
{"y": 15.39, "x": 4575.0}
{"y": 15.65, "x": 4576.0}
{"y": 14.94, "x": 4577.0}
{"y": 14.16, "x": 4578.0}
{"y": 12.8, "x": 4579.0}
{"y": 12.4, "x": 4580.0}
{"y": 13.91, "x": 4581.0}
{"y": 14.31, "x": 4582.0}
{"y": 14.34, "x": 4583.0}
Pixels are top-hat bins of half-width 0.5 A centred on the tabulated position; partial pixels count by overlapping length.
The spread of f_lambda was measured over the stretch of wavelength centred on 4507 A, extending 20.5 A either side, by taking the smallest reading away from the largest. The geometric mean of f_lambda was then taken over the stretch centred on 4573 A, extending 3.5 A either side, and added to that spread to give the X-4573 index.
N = 20.1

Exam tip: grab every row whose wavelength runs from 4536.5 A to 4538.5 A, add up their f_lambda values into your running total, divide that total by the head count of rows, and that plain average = 13.7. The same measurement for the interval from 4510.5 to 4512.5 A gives 16.6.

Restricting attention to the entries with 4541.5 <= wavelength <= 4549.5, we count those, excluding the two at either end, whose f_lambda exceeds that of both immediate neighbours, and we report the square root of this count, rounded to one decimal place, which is 1.4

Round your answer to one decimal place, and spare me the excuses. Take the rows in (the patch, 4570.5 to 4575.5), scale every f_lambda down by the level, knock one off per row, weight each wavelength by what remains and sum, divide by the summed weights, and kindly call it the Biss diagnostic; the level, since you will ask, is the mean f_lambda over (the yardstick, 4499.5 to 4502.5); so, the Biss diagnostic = 4572.6 A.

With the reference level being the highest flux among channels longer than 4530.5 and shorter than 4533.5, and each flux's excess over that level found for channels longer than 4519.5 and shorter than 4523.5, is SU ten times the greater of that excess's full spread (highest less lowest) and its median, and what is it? 14.8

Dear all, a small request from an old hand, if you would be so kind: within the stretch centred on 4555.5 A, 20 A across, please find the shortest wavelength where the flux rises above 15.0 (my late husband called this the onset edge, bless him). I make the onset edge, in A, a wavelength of 4553.0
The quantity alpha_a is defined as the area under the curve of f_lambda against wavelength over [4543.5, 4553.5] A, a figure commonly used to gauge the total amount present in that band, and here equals 140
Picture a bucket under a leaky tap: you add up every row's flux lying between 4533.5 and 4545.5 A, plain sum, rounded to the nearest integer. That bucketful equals 170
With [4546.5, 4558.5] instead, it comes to 170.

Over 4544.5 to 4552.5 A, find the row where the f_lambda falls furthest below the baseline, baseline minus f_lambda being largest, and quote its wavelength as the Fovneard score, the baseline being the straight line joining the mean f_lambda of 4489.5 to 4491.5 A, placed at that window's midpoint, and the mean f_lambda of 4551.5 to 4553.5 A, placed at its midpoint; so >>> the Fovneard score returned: 4549.0 A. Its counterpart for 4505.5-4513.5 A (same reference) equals 4510.0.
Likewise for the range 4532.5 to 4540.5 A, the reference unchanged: 4539.0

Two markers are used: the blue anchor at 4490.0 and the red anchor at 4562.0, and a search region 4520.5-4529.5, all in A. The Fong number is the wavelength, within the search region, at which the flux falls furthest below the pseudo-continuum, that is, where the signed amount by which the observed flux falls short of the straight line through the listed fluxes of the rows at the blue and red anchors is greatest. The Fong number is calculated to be 4528.0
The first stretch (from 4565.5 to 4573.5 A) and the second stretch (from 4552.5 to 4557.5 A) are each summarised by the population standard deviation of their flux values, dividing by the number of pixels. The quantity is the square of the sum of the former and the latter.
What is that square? 2.9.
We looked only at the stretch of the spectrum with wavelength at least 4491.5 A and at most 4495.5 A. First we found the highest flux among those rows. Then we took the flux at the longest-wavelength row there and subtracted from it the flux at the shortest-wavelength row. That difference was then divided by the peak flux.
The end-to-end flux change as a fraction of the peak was 0.10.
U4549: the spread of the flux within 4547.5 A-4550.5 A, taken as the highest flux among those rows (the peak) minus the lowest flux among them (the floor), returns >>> 1.42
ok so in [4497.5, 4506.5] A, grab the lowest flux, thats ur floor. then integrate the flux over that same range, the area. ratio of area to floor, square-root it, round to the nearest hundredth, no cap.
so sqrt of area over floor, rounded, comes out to 3.18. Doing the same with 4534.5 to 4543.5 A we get 3.12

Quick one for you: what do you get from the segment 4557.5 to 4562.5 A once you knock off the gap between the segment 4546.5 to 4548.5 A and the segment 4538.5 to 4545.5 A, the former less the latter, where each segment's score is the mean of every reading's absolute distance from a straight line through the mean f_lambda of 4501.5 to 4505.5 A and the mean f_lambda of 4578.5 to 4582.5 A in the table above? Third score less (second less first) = 1.6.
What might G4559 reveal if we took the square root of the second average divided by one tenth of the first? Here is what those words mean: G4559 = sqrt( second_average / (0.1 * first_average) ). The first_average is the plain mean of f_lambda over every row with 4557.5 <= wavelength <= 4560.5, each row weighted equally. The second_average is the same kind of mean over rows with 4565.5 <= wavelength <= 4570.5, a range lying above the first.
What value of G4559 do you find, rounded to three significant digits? 3.16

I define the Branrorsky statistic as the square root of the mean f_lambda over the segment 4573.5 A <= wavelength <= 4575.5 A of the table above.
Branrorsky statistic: 3.84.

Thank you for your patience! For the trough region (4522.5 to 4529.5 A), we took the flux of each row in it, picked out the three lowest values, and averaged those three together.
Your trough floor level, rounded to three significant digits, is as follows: 12.5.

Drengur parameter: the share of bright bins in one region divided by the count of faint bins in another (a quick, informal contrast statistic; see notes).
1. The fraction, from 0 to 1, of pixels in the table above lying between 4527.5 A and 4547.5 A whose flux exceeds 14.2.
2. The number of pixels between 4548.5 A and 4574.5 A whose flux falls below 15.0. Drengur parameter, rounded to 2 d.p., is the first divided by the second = 0.02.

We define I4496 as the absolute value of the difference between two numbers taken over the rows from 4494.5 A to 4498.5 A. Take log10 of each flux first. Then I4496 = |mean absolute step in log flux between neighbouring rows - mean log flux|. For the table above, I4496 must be 1.13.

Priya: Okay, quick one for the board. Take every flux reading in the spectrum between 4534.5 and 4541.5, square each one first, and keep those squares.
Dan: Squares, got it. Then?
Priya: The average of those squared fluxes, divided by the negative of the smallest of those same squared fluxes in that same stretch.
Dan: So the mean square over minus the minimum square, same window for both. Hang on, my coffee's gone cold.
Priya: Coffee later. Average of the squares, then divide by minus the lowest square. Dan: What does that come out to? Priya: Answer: -1.16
